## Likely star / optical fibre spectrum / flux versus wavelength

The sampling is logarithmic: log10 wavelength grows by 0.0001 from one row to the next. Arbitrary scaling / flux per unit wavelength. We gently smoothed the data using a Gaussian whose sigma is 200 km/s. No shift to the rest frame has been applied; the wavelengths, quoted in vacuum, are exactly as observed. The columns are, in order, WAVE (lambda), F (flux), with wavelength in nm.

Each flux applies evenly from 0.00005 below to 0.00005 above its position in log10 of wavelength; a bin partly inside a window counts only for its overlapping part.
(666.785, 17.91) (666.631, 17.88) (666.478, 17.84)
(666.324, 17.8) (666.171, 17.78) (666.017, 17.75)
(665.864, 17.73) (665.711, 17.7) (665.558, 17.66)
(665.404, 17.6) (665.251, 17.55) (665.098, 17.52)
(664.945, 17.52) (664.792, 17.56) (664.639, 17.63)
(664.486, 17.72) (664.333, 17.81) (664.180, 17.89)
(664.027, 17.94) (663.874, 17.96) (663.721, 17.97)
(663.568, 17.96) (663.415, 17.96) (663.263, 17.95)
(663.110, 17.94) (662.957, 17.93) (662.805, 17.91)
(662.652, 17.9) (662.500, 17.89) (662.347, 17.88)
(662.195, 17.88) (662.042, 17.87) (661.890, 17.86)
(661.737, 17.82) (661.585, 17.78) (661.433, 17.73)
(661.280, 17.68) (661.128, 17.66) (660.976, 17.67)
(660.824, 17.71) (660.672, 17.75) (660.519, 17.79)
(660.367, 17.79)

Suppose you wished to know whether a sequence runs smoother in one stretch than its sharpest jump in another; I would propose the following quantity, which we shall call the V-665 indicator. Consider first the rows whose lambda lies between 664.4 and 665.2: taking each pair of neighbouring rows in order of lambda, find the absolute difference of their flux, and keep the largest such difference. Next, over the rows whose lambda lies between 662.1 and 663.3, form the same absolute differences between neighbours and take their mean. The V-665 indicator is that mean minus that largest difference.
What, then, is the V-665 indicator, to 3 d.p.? -0.080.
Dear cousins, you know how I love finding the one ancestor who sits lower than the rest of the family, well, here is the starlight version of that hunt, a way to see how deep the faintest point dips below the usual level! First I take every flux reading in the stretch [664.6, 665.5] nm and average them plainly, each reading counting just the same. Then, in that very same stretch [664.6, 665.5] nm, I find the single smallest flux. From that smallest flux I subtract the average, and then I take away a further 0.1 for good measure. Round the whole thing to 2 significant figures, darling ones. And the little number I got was -0.14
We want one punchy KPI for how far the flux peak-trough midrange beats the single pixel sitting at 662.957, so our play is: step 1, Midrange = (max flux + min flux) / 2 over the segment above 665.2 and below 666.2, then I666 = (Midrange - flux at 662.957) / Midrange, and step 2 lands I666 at -0.015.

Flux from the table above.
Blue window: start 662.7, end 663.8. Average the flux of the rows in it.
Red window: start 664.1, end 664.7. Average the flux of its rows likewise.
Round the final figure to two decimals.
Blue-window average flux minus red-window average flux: 0.18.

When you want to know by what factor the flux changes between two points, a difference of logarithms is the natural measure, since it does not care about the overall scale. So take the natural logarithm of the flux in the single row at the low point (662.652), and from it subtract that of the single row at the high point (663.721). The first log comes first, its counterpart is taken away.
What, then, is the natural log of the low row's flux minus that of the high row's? -0.0039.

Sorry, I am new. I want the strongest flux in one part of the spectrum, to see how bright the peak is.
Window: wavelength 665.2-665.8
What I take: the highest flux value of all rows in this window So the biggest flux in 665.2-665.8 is 17.7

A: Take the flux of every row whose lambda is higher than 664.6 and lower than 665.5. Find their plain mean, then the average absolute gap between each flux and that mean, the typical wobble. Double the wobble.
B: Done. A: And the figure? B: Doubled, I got 0.07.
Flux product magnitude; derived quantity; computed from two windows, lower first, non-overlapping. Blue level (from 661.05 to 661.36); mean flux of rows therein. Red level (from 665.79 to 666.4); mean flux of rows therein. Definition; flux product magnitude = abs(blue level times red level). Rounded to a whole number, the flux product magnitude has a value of 314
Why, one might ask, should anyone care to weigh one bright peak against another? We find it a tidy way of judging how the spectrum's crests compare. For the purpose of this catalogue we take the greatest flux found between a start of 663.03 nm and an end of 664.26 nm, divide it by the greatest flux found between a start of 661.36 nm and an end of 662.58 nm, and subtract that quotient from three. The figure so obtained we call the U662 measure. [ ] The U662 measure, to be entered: 2.00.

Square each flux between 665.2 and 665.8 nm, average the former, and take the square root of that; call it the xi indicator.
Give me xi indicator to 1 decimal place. 17.6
